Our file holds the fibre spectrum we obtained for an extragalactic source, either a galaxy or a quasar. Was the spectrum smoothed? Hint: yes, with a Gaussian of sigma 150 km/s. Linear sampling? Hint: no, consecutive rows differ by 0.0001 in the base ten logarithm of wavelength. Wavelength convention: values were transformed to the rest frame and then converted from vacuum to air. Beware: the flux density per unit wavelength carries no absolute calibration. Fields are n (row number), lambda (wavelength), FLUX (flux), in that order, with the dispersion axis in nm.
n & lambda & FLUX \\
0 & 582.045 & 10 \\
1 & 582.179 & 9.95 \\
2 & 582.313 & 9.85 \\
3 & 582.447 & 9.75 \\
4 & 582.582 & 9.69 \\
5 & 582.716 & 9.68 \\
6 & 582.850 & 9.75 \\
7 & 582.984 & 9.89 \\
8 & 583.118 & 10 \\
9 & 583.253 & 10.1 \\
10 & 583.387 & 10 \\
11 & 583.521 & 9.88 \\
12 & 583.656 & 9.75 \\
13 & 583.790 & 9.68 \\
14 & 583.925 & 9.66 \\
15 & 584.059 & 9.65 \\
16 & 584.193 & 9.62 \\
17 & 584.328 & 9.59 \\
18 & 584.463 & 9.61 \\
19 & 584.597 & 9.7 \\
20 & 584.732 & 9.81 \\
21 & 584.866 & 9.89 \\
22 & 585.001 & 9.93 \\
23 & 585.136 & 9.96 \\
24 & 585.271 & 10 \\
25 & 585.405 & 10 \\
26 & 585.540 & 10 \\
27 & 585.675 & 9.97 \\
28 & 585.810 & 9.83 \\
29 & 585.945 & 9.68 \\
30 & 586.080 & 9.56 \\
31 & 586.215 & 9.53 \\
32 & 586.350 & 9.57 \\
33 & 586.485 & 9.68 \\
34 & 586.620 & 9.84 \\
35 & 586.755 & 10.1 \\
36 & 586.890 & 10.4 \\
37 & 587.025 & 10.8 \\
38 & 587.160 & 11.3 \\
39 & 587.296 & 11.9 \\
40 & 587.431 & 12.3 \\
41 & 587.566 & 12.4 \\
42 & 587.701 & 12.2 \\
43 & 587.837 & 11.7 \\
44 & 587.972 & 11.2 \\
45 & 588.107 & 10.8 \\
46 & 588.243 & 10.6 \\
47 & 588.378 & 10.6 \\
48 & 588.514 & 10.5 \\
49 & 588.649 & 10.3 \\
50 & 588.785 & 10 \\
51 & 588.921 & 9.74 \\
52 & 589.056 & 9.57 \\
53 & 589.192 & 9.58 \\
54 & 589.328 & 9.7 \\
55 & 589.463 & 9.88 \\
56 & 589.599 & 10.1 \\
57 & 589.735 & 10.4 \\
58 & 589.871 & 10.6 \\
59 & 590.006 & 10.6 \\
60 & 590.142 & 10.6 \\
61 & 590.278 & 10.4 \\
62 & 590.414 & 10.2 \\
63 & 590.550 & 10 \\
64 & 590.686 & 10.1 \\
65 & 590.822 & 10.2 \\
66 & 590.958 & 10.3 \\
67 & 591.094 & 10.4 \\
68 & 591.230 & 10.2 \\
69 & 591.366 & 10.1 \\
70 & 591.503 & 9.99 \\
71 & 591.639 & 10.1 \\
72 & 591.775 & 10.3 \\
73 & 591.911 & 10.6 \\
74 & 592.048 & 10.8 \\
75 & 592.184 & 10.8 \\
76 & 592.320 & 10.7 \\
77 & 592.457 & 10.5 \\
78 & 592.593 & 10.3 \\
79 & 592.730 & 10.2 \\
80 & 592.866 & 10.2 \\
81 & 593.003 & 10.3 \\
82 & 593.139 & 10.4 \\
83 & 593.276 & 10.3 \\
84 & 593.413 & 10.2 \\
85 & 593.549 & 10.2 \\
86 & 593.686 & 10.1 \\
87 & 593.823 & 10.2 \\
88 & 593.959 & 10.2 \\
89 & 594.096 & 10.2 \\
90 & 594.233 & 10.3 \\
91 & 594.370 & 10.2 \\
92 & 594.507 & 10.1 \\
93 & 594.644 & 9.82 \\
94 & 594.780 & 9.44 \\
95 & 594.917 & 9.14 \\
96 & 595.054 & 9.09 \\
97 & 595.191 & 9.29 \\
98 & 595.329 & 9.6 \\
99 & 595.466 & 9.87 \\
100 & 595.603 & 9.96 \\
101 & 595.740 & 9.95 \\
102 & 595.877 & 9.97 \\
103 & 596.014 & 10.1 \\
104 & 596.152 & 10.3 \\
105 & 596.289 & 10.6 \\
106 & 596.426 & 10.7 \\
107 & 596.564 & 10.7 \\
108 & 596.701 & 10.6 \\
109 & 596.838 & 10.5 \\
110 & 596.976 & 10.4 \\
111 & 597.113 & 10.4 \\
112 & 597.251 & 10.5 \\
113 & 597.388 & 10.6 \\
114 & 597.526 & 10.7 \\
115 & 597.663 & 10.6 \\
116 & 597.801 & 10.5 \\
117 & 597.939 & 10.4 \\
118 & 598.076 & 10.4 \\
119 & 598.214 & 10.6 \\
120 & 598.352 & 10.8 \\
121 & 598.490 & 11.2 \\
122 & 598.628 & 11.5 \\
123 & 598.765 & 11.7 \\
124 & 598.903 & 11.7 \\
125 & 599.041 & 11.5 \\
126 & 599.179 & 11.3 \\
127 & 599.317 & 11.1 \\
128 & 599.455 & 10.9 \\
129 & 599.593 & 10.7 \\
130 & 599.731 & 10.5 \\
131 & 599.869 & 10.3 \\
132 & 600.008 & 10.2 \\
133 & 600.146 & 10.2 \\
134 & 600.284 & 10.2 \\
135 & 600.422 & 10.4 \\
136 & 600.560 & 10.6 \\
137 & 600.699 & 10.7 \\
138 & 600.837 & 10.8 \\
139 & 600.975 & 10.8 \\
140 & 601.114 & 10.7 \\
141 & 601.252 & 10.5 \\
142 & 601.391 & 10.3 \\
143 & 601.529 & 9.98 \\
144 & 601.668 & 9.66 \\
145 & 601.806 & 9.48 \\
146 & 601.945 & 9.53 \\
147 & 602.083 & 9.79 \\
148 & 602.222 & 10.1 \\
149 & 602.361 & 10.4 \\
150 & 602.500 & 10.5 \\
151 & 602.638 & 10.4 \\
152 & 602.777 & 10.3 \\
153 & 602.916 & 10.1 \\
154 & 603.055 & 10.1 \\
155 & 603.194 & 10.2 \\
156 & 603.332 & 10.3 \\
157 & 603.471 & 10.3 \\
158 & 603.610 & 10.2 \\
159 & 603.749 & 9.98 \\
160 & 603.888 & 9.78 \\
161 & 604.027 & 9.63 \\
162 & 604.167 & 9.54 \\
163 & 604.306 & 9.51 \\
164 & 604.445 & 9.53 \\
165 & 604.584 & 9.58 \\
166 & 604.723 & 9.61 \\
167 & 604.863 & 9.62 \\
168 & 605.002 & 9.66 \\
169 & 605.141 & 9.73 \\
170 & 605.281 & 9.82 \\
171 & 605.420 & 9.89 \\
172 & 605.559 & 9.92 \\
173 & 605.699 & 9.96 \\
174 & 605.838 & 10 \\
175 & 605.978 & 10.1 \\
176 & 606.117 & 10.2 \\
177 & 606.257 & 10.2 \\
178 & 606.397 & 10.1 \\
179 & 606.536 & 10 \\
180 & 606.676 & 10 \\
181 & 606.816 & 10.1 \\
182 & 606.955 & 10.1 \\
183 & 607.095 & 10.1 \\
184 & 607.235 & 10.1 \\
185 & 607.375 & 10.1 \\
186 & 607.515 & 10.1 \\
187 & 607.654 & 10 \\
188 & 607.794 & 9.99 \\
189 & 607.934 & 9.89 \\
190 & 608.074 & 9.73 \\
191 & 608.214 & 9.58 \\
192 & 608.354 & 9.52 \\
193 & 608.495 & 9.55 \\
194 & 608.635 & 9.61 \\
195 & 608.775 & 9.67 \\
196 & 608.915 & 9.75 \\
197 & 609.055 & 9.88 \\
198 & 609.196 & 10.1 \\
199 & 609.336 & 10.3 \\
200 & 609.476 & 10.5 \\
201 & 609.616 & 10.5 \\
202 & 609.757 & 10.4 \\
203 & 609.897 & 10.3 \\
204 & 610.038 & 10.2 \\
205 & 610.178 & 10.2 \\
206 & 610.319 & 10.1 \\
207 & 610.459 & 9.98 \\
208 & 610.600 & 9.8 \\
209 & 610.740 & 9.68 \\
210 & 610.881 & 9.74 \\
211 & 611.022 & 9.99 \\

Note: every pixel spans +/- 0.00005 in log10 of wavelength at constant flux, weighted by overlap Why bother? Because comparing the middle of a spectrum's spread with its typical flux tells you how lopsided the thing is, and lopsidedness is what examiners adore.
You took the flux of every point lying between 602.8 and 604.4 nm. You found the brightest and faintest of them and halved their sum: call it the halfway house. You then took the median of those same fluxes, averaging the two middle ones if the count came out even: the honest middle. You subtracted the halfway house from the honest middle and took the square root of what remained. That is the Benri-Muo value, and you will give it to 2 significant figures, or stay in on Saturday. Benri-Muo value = 0.44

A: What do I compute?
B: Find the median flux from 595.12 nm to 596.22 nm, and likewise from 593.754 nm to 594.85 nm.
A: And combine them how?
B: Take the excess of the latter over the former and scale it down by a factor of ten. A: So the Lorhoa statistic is 0.02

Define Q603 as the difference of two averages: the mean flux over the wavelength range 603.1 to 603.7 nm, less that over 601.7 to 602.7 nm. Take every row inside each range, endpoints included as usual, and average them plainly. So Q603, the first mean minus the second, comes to 0.2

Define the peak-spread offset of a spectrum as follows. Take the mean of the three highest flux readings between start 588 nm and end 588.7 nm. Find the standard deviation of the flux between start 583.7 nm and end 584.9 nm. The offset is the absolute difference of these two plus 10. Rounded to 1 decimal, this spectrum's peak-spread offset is 20.6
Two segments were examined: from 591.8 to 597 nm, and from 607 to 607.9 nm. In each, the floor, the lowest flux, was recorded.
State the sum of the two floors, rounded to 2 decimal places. 19.08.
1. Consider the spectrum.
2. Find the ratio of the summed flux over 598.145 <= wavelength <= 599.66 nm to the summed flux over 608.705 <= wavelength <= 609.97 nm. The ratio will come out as 1.3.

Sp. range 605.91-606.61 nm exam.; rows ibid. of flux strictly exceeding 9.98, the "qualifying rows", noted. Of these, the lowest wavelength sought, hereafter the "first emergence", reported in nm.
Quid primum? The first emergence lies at 605.978 nm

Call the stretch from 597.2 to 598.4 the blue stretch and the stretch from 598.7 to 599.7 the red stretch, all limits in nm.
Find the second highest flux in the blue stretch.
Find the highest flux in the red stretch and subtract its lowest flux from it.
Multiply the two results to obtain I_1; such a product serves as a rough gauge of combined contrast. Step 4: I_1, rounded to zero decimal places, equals 11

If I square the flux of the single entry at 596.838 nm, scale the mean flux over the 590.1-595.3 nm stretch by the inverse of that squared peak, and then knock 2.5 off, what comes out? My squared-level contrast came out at -2.41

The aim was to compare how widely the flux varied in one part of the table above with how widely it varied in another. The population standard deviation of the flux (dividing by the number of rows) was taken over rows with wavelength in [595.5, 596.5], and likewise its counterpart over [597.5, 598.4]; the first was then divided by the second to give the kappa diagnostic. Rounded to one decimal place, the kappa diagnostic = 2.1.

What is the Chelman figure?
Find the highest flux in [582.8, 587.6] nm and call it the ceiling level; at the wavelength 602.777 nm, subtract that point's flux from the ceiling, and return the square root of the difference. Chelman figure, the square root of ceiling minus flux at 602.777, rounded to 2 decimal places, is 1.45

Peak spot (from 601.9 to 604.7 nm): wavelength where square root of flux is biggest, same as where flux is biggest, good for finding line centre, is 602.500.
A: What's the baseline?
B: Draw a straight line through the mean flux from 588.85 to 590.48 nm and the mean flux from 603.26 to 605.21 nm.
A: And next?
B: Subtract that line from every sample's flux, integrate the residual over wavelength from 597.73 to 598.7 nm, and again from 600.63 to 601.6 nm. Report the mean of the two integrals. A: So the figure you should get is 0.74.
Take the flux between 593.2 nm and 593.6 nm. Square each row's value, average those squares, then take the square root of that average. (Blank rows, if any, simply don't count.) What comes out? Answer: 10.2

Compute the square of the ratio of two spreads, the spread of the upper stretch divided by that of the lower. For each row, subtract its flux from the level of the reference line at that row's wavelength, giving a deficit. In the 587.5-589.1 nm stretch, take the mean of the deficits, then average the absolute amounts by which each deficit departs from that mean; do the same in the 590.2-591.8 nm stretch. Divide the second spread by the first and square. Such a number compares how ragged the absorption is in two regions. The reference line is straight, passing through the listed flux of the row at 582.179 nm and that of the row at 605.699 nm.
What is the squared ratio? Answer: 0.0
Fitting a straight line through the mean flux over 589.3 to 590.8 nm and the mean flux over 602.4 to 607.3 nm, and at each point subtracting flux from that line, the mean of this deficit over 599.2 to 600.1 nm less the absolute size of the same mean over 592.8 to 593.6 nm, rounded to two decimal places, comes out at -0.64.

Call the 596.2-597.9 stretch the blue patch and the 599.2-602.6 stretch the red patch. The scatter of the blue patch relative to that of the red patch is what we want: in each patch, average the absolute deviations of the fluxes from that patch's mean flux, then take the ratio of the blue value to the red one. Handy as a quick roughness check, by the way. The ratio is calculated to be 0.3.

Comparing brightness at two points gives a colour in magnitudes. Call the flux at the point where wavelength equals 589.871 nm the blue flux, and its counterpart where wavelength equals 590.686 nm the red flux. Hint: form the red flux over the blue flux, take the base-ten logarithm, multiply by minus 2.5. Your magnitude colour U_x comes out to 0.052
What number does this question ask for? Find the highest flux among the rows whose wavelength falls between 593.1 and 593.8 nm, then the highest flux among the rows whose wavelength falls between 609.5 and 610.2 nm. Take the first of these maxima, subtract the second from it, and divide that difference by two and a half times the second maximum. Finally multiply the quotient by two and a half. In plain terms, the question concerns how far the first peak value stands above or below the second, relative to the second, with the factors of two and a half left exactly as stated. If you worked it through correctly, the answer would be -0.010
